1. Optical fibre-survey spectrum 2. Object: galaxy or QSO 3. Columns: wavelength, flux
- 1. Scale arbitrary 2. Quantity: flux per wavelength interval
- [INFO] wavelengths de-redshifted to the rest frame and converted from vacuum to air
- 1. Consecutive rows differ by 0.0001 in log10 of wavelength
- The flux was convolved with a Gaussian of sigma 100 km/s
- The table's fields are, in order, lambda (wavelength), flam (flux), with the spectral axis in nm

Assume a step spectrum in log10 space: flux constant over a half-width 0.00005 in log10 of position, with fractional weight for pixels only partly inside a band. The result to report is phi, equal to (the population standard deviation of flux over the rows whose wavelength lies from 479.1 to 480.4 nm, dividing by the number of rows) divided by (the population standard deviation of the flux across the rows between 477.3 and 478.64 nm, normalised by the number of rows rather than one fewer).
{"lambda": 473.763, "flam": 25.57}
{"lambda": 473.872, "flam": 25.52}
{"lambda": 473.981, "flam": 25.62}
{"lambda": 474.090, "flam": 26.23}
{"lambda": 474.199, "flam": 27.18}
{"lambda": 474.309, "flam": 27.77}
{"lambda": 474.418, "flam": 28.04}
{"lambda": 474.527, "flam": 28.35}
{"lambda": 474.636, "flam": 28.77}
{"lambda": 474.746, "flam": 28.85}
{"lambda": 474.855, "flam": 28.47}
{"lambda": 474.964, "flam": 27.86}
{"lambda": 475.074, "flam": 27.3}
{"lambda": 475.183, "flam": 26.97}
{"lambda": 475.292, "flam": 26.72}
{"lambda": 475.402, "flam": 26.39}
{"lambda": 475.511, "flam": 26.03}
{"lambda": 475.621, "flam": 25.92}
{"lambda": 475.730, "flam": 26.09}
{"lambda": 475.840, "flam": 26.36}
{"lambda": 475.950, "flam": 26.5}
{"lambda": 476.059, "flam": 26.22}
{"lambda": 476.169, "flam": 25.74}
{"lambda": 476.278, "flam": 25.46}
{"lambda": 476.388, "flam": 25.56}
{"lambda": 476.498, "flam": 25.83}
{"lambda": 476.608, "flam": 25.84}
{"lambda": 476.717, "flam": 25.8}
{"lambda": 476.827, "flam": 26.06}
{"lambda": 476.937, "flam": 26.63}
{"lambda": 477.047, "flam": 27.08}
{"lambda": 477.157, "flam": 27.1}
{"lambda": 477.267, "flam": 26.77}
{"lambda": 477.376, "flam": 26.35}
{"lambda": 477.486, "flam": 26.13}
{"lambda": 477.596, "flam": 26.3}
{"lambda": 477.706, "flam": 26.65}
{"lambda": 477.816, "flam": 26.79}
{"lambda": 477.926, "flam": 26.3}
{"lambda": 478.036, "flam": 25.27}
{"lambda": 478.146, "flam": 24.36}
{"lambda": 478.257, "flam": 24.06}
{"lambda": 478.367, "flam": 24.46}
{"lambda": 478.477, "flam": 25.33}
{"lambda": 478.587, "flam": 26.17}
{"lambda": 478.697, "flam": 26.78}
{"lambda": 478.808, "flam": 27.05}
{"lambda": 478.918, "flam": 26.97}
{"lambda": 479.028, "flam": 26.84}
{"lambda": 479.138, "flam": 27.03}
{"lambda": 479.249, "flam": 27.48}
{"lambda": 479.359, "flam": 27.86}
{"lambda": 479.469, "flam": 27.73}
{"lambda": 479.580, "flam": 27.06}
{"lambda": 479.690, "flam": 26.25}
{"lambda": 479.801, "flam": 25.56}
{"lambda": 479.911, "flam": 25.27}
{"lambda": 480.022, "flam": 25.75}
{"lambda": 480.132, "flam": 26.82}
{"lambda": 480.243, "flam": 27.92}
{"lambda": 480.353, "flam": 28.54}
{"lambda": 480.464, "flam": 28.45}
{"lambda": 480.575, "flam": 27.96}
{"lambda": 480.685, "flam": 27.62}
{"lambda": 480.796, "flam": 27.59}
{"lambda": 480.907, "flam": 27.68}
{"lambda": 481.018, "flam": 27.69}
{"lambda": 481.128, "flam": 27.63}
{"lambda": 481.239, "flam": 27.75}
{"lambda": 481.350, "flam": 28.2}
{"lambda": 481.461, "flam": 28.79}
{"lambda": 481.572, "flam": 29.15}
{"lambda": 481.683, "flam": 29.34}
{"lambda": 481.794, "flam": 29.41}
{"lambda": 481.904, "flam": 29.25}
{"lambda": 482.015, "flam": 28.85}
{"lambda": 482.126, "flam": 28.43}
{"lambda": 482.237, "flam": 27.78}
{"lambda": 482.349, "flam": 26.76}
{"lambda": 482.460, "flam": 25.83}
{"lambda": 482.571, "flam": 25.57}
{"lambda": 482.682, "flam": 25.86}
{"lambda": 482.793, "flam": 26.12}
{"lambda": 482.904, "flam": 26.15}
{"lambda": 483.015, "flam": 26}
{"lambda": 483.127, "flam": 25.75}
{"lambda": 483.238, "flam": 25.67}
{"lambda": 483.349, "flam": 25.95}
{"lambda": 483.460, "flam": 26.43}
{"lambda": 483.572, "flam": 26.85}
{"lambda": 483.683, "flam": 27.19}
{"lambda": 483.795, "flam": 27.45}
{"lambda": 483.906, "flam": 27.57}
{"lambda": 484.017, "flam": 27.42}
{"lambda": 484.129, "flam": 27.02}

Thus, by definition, 1.1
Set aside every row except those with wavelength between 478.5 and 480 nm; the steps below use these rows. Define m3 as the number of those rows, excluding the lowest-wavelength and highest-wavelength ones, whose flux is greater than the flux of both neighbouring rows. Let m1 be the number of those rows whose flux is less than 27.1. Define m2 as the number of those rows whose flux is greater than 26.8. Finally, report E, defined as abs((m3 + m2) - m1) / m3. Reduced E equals 0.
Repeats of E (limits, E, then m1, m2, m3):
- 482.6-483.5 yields 7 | 8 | 0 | 1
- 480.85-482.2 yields 7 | 0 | 12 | 2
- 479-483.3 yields 3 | 17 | 26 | 5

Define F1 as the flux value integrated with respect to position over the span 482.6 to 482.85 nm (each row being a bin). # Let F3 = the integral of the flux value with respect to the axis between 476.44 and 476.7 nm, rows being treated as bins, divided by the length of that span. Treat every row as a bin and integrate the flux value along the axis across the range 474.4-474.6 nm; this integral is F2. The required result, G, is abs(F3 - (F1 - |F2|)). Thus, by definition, 25.0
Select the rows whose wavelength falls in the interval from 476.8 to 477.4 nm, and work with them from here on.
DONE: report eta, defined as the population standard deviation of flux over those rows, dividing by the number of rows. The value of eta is 0.4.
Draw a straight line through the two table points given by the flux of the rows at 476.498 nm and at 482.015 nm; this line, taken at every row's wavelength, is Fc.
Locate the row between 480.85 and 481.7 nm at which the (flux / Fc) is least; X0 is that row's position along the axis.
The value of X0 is 481.128 nm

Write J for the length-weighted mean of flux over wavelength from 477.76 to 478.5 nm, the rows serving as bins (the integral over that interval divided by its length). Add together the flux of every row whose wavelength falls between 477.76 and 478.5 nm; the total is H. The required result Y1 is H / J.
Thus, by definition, 7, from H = 177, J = 25.2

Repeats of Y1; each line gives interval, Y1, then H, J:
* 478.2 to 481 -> 25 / 670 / 26.8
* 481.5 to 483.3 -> 16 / 436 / 27.3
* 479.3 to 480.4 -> 10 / 269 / 26.9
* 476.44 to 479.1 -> 24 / 627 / 26.1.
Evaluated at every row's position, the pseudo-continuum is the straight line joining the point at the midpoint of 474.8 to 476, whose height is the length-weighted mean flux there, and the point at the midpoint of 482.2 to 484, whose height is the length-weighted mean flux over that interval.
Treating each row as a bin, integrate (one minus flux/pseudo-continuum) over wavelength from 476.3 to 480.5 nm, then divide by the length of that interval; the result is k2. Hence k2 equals 0.01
